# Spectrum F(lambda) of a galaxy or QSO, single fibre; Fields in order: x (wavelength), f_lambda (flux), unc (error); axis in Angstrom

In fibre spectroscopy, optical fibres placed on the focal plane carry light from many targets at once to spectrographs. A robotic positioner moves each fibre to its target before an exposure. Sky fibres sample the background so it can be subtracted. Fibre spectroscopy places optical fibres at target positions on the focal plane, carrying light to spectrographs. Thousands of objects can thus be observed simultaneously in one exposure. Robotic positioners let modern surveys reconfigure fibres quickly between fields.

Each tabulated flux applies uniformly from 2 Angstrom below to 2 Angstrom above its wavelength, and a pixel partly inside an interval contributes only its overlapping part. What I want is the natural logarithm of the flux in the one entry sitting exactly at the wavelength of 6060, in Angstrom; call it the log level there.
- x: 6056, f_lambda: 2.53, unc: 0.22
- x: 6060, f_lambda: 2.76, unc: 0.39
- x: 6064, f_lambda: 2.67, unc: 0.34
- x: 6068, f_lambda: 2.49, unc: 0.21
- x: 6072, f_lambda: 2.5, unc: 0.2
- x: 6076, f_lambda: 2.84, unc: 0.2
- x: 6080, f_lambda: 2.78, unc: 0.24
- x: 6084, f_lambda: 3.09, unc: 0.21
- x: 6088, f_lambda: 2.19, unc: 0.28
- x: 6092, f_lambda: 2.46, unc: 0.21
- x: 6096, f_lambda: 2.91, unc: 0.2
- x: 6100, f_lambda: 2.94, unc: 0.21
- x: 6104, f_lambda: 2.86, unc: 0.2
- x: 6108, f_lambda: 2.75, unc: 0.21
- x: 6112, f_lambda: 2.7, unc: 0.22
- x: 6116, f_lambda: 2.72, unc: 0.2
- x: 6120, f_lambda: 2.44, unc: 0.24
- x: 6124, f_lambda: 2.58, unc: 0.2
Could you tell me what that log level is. 1.02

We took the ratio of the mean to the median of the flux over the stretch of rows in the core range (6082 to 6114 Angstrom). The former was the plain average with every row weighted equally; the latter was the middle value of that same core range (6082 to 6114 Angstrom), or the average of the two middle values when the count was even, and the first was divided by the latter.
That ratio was 0.98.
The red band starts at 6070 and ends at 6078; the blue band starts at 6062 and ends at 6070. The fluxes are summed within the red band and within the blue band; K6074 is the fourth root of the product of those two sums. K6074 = 2.29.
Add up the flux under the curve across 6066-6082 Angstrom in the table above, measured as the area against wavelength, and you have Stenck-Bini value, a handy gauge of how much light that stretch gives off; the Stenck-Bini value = 42.4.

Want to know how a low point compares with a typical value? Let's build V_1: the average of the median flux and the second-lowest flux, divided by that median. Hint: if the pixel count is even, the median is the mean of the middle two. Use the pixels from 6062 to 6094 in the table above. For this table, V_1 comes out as 0.976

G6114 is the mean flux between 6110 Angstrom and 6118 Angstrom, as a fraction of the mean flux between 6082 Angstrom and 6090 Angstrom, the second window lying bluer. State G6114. 1.03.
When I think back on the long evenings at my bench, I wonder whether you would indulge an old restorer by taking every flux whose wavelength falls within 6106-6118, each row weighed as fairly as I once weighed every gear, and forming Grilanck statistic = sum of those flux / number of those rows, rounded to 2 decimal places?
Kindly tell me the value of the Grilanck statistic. 2.72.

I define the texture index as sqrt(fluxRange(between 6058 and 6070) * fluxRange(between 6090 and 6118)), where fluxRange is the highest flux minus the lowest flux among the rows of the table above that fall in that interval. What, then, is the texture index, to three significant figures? 0.360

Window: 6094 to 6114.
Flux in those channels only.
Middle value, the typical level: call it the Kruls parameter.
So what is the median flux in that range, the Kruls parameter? 2.86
